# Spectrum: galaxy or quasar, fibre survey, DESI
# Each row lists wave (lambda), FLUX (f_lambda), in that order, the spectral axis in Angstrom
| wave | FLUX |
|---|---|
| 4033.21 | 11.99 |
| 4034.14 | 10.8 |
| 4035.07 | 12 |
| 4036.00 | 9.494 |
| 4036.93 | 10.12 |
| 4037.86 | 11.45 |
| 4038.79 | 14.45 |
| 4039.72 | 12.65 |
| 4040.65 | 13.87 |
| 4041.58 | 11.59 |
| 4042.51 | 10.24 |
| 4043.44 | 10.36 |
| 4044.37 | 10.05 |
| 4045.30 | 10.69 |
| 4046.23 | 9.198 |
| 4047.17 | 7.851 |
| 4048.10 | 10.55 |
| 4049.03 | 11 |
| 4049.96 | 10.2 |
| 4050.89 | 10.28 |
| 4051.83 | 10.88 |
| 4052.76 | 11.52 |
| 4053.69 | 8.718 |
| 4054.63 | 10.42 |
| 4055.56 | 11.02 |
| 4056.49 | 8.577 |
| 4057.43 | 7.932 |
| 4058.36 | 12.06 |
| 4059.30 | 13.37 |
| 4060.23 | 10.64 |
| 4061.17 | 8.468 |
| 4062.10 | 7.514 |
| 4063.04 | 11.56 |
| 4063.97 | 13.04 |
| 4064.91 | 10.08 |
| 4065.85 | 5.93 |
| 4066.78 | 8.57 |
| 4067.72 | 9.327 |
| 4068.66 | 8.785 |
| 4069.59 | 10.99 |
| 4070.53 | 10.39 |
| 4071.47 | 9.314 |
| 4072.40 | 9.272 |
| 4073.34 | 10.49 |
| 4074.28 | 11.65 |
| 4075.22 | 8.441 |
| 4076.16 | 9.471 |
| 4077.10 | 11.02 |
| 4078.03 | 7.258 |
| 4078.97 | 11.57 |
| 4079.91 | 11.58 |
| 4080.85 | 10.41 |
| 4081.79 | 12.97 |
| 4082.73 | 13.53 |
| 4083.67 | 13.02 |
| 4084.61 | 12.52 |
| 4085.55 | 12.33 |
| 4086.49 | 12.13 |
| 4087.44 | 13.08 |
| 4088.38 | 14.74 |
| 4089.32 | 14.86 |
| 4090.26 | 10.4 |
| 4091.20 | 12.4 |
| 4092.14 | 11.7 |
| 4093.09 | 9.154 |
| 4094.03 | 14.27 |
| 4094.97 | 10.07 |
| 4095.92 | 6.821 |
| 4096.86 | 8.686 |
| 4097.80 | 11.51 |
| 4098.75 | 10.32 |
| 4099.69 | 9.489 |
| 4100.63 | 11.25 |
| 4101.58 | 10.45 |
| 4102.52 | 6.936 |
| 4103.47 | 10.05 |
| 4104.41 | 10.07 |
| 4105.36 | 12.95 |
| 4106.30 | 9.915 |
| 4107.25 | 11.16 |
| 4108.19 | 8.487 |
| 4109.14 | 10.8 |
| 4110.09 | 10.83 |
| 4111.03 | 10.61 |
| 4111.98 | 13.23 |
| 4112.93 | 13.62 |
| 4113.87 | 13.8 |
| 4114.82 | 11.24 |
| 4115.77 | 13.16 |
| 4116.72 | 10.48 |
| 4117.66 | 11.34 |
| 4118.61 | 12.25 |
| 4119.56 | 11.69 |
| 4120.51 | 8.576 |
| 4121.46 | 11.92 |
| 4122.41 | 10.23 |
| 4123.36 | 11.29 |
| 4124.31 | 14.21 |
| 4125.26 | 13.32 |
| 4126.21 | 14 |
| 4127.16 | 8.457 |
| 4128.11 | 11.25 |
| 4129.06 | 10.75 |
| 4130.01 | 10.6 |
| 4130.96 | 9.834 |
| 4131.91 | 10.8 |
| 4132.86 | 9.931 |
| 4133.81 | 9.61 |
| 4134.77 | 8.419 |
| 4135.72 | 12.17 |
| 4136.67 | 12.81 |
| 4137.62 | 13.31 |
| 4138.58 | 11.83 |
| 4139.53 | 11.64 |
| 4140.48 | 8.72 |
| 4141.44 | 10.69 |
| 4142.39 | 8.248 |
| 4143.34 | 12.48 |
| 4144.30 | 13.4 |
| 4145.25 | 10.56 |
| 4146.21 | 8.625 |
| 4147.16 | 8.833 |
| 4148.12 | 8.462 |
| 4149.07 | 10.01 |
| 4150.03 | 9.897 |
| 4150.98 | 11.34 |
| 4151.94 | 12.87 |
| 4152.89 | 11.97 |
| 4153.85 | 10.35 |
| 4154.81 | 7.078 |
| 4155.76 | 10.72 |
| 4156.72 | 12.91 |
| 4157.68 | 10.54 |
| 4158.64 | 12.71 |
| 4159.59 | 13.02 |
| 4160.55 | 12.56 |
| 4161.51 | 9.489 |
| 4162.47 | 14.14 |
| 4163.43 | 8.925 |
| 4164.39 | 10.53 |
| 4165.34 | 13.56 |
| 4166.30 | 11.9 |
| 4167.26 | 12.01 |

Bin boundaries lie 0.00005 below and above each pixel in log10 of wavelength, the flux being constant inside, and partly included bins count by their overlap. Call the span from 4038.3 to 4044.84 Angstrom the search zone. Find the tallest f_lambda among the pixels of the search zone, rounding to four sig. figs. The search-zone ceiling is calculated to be 14.45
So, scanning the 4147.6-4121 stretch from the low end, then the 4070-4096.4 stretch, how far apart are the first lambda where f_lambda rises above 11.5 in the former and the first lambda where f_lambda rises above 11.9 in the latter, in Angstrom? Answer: 39.7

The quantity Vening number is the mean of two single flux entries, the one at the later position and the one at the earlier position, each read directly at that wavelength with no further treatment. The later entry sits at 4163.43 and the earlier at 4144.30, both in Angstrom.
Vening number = 11.2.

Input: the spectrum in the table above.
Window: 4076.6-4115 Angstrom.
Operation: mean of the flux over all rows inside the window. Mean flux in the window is 11.2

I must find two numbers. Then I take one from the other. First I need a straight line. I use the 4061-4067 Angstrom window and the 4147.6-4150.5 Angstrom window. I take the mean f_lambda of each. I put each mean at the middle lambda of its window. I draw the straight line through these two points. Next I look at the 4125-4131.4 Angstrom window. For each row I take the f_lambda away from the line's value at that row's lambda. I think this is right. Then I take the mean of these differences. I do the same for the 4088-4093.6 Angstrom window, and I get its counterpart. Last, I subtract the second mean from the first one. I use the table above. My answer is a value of 1.1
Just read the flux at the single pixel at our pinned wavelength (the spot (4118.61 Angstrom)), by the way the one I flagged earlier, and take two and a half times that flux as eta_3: 31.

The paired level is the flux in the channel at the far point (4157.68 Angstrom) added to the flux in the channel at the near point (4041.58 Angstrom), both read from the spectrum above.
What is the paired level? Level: 22.1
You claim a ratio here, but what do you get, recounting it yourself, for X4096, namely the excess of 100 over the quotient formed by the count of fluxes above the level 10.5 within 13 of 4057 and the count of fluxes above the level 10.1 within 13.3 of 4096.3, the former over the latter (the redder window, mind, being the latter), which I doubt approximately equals 99.3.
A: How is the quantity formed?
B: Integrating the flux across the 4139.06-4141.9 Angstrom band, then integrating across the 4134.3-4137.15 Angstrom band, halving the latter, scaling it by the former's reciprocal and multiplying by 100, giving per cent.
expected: 54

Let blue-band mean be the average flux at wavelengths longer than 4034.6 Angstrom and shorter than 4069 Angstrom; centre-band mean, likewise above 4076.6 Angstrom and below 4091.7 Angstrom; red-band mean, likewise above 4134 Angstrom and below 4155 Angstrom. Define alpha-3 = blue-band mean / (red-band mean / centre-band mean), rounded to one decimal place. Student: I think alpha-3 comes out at 11.8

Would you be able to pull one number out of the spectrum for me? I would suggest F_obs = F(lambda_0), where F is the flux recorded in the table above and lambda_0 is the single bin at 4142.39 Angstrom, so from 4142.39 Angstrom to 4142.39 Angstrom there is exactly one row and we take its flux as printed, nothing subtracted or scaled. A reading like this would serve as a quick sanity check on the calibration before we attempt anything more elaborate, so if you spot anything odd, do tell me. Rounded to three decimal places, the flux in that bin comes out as 8.248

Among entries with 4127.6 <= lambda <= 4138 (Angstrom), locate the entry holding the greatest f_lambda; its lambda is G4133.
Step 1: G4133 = 4137.62 Angstrom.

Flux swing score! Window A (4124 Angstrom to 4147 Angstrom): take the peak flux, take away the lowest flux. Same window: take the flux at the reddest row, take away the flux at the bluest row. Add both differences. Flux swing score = 0.4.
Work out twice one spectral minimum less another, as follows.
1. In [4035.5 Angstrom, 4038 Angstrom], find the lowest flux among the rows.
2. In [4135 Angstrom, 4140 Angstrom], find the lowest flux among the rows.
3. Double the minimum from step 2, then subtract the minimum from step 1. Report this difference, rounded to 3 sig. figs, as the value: 13.8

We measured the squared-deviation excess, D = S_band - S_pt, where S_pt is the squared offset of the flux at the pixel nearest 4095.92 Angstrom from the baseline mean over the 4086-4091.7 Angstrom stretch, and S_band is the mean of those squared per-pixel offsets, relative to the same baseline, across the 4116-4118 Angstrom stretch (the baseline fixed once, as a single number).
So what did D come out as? -33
